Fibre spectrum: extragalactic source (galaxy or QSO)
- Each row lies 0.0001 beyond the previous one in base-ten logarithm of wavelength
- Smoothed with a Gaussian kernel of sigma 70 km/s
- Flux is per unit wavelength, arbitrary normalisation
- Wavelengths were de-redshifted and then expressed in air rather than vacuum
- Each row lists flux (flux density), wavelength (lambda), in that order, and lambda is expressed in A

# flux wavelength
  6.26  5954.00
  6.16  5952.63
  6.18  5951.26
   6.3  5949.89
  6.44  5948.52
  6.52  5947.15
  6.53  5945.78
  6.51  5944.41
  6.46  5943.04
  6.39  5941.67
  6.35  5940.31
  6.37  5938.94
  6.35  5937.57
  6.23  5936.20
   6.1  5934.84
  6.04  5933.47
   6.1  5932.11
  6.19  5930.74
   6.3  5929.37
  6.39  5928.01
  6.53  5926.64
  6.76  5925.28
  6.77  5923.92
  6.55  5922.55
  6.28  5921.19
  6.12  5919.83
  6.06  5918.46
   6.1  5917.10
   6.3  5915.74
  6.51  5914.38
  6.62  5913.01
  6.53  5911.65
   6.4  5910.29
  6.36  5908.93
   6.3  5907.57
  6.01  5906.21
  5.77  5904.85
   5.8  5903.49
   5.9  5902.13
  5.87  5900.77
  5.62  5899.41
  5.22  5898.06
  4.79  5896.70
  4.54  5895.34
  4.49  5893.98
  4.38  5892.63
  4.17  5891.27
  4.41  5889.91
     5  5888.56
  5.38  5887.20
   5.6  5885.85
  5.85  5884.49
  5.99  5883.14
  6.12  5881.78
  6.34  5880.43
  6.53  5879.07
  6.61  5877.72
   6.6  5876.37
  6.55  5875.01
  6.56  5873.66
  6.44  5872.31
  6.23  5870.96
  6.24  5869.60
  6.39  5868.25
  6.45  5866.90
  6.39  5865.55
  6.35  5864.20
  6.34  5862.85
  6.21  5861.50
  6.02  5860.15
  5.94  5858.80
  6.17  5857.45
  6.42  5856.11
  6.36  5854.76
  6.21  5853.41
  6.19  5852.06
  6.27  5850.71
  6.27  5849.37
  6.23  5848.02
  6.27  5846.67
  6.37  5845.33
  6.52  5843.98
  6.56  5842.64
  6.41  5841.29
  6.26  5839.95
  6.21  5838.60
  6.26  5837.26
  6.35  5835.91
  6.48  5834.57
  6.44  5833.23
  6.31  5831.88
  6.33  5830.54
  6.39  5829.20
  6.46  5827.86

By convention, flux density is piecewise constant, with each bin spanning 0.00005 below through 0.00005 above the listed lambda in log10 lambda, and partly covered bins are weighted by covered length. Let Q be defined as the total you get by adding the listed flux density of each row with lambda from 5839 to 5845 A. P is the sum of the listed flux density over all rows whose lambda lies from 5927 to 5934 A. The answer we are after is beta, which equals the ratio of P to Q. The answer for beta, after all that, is 1.2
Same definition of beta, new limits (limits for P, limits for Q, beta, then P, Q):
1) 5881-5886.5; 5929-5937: 0.6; 23.6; 37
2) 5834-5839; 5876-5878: 1.9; 25.3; 13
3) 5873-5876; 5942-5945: 1.0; 13.1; 13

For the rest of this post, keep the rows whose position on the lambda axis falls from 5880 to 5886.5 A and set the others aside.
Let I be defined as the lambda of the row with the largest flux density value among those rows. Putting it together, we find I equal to 5880.43 A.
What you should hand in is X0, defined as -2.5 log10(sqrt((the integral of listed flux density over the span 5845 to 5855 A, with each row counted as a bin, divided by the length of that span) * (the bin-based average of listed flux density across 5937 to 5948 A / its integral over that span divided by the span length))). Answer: -2.01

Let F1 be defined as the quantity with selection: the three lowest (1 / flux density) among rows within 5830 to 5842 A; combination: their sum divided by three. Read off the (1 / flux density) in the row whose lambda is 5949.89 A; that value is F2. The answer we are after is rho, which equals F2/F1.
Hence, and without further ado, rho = 1.02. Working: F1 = 0.155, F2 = 0.159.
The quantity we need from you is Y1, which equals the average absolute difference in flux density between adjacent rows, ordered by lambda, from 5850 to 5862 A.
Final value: 0.13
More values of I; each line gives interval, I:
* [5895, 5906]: 5902.13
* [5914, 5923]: 5922.55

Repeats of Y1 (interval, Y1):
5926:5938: 0.10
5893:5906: 0.19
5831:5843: 0.10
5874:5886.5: 0.13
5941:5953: 0.06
